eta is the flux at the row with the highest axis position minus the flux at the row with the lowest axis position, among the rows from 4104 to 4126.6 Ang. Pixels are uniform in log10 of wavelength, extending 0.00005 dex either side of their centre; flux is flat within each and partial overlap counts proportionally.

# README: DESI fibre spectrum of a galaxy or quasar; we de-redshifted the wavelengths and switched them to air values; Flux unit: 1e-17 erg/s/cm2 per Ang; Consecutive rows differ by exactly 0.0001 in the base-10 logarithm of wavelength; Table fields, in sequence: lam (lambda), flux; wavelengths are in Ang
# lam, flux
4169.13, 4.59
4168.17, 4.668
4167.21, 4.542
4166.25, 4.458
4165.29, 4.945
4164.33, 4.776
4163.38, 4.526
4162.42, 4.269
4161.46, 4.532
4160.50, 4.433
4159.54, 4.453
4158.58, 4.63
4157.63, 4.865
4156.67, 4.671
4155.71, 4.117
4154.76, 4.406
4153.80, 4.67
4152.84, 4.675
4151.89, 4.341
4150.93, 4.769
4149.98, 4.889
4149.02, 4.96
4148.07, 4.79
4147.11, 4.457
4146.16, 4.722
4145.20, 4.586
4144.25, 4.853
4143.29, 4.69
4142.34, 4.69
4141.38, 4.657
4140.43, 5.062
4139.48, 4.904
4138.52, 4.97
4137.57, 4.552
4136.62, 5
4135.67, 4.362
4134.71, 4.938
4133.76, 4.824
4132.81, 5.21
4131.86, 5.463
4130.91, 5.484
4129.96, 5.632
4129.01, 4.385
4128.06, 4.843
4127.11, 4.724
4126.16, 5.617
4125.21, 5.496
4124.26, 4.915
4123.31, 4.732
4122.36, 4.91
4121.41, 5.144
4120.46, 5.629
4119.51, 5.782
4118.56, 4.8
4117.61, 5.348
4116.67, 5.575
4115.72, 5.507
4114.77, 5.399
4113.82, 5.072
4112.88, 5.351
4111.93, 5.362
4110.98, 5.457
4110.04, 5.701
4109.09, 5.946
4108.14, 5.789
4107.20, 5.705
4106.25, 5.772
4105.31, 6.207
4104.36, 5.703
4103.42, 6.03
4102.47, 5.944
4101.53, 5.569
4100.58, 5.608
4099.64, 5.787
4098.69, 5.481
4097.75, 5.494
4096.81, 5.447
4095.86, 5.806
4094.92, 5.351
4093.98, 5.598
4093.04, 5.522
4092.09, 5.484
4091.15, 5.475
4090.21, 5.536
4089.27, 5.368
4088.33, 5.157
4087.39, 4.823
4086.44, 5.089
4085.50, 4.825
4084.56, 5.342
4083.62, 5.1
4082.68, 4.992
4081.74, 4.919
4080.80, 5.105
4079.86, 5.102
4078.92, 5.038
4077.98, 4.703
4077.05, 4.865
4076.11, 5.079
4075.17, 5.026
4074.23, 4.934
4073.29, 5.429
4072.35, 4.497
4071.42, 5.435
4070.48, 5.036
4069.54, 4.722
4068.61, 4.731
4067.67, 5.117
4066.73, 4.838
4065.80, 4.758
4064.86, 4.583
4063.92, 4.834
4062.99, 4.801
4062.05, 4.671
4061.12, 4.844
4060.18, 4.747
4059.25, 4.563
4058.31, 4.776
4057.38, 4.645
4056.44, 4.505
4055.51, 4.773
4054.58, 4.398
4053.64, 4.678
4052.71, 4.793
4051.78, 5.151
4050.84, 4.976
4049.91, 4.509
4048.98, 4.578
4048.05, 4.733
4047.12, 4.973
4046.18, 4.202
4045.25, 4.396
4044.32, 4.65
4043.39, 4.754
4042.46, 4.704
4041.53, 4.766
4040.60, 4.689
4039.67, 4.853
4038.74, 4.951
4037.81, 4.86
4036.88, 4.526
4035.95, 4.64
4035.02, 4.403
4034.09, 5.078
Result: -0.1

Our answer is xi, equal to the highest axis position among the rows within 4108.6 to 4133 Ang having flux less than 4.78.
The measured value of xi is 4129.01 Ang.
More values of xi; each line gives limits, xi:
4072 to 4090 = 4077.98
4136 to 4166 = 4164.33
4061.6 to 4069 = 4068.61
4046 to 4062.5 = 4062.05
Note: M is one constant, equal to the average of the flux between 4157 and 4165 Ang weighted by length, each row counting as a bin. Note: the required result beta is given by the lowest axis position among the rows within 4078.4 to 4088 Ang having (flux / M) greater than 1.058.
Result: 4078.92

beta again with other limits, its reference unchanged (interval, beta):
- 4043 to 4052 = 4047.12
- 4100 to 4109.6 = 4100.58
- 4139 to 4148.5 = 4139.48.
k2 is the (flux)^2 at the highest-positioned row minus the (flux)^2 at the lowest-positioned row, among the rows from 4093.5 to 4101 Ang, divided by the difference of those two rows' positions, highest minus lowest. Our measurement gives 0.0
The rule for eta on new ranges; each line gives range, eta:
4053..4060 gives -0.1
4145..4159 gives 0.0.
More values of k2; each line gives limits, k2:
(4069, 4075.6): 0.5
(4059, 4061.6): 1.4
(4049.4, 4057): 0.0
